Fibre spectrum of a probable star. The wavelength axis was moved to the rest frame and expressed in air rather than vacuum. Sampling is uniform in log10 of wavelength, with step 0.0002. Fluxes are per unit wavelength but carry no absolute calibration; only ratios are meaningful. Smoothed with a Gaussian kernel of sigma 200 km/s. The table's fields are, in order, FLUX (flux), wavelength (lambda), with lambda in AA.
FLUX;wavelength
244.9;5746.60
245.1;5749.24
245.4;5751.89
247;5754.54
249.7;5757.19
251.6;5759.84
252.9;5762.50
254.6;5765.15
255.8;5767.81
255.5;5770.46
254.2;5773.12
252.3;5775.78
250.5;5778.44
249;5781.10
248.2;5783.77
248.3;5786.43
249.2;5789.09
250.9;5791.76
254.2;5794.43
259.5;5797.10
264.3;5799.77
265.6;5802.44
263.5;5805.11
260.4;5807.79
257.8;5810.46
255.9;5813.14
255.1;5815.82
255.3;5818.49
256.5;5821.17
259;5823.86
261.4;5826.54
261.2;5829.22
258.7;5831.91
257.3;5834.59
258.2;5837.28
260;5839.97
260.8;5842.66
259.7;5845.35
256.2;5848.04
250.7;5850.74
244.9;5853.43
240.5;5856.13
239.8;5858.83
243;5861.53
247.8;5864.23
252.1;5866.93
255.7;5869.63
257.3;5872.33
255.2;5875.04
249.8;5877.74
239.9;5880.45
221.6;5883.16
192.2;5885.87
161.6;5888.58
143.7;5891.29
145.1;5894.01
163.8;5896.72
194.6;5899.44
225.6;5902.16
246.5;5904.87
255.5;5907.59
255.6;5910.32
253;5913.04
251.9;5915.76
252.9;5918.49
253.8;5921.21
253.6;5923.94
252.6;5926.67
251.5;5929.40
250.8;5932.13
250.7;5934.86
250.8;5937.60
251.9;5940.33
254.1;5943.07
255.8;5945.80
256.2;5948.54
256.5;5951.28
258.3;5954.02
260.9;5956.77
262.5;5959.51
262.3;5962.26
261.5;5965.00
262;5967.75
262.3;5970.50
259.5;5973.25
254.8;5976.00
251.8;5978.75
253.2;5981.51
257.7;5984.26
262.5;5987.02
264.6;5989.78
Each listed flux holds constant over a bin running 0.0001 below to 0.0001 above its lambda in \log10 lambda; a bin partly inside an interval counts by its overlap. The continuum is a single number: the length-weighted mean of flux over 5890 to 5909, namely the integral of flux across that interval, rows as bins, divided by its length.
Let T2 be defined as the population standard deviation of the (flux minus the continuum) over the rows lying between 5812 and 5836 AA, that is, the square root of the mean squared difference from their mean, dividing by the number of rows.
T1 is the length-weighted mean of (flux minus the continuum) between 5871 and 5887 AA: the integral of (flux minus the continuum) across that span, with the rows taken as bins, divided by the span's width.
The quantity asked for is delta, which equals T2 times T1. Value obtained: 90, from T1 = 40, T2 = 2.3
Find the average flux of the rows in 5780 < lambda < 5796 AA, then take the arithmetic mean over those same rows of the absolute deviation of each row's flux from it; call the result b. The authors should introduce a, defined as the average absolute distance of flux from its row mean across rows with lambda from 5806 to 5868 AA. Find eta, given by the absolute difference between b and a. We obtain 3.7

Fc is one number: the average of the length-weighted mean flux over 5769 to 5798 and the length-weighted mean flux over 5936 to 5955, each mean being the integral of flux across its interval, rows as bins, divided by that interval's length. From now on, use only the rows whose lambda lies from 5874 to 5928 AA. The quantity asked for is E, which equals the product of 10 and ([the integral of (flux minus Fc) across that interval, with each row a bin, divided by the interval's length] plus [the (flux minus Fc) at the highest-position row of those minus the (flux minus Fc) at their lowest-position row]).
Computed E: -326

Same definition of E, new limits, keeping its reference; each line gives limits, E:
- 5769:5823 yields 30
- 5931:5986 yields 103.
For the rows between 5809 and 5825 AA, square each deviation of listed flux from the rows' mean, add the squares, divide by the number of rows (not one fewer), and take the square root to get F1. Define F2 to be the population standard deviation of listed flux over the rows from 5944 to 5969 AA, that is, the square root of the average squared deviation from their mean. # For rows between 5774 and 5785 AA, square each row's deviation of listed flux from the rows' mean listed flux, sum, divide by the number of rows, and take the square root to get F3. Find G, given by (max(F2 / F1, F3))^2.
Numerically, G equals 4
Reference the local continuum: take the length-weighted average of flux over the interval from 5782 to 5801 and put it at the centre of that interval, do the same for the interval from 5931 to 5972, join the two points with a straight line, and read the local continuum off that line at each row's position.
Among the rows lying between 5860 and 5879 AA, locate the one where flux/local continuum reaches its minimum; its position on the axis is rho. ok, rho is 5861.53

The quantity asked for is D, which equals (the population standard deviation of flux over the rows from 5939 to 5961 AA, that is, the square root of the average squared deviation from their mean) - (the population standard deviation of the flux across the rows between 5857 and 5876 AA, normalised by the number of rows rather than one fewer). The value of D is -3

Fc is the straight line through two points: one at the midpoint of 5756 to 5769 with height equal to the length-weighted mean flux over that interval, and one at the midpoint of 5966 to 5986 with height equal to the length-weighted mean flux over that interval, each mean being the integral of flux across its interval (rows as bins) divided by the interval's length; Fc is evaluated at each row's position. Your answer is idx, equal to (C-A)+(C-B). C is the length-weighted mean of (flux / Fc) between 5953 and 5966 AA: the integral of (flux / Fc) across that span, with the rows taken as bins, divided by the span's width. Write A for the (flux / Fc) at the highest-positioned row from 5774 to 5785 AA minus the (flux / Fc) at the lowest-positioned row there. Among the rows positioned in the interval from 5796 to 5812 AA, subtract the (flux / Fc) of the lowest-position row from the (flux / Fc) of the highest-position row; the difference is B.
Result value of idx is 2.06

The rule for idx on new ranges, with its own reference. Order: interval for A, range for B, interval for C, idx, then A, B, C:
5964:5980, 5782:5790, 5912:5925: 2.01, -0.039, 0.004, 0.99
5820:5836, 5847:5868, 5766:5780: 2.02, 0.002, -0.018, 1.00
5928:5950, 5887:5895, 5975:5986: 2.03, 0.017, -0.065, 0.99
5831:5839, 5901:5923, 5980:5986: 1.88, -0.002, 0.109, 0.99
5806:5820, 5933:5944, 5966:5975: 2.04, -0.021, 0.013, 1.01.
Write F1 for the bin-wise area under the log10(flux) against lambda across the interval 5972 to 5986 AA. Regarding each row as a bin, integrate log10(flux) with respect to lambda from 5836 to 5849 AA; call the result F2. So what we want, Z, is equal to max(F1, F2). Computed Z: 33.7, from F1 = 33.7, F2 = 31.4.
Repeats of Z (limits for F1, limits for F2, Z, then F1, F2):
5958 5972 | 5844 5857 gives 33.9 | 33.9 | 31.2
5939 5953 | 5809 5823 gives 33.7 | 33.7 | 33.7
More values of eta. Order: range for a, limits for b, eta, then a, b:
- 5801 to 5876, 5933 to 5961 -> 1.8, 5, 3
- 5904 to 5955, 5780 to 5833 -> 2.3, 2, 4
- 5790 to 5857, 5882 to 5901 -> 20.1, 4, 24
